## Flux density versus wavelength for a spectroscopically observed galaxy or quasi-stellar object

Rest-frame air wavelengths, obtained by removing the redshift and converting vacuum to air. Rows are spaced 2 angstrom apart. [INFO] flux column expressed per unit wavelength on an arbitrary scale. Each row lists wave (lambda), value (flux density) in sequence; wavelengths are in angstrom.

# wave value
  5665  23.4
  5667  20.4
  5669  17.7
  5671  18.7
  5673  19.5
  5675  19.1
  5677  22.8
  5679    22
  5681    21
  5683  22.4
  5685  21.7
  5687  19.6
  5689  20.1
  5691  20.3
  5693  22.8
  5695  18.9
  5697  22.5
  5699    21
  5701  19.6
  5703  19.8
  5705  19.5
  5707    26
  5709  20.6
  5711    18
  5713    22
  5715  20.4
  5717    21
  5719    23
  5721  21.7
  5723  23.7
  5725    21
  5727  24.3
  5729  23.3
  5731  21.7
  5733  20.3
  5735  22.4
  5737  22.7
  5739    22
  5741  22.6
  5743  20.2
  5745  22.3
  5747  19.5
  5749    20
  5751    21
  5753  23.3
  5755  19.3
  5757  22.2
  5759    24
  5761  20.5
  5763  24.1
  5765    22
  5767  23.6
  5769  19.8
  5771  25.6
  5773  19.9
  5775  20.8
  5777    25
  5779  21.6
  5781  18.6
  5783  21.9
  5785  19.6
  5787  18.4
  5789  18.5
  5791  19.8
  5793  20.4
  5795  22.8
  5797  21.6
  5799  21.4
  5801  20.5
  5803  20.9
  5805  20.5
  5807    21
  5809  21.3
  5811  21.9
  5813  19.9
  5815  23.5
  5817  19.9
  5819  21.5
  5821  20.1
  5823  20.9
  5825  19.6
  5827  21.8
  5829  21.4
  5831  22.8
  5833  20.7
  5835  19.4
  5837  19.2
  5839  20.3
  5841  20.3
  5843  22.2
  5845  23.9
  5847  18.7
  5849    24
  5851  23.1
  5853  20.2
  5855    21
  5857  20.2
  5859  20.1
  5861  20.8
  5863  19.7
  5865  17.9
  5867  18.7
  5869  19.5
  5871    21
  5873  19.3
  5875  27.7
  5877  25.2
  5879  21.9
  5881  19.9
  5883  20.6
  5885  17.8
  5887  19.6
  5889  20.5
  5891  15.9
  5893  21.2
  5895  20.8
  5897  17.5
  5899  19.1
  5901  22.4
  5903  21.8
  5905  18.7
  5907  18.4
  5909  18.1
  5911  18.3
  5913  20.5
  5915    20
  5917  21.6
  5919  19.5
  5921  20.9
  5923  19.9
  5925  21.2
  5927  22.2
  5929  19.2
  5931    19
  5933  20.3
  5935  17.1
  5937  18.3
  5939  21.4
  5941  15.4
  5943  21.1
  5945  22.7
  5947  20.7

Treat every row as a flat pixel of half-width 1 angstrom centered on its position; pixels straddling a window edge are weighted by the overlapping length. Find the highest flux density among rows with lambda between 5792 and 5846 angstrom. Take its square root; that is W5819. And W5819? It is 4.9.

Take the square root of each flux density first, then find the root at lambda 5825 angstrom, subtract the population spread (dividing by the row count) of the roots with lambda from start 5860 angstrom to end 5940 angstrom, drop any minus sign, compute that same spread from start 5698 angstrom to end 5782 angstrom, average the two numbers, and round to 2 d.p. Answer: 2.20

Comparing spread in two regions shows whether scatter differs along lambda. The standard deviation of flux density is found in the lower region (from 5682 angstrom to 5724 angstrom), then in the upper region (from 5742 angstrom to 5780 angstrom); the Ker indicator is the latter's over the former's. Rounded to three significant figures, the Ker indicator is 1.06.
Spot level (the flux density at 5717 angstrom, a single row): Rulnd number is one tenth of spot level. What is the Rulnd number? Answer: 2.1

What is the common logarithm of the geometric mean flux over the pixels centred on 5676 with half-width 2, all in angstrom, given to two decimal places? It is 1.32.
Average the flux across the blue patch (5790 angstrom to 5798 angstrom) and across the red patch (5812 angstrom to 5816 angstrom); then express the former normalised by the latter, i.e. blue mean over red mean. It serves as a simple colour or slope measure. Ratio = 0.97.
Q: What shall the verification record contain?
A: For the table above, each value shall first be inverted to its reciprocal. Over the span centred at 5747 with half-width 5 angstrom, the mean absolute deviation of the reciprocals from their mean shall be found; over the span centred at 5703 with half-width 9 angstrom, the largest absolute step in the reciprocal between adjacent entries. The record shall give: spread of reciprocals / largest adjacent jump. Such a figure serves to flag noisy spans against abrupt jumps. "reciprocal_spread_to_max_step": 0.2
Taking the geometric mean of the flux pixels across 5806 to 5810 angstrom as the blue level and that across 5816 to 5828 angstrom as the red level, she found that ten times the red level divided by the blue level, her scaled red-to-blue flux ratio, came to 9.7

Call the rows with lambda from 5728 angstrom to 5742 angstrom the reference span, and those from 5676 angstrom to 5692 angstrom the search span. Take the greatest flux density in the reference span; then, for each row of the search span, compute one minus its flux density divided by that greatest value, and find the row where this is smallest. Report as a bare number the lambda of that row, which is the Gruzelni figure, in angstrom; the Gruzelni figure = 5677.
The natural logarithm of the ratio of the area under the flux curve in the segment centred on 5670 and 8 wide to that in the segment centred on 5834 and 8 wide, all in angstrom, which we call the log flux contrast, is -0.073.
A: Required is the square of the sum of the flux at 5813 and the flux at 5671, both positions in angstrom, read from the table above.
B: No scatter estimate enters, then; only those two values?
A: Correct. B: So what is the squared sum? 1490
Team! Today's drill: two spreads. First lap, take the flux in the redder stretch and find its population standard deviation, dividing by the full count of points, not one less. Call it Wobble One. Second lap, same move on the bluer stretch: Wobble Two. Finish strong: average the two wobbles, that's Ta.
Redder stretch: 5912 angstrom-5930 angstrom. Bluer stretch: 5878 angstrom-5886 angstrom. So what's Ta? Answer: 1.21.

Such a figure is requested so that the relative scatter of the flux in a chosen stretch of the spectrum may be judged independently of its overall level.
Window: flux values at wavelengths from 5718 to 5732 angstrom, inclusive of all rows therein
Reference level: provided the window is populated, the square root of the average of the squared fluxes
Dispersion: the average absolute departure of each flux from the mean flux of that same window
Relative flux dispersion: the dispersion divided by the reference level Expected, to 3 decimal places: 0.045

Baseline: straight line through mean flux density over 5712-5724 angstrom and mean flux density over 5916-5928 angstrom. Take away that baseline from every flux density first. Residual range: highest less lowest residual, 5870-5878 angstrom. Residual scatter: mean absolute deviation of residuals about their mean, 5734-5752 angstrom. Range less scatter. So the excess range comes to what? 7.3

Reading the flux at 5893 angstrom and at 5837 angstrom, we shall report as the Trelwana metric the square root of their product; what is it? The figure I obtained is 20.2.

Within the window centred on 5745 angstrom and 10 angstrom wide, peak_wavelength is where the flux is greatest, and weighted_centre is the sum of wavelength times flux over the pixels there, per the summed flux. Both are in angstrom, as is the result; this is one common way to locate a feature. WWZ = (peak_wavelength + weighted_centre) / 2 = 5742.9 angstrom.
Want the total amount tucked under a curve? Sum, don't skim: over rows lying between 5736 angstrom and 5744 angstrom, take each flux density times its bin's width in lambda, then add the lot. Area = 175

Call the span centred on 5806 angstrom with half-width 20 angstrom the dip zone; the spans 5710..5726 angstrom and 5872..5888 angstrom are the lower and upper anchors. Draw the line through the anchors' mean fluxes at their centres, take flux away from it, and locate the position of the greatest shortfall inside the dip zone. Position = 5787 angstrom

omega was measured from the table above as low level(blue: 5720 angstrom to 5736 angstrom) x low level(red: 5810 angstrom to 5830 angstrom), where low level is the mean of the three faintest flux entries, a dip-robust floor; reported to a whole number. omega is 416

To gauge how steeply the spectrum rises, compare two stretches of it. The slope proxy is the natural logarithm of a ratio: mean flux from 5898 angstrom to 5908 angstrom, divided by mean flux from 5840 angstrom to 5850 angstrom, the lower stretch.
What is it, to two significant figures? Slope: -0.083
